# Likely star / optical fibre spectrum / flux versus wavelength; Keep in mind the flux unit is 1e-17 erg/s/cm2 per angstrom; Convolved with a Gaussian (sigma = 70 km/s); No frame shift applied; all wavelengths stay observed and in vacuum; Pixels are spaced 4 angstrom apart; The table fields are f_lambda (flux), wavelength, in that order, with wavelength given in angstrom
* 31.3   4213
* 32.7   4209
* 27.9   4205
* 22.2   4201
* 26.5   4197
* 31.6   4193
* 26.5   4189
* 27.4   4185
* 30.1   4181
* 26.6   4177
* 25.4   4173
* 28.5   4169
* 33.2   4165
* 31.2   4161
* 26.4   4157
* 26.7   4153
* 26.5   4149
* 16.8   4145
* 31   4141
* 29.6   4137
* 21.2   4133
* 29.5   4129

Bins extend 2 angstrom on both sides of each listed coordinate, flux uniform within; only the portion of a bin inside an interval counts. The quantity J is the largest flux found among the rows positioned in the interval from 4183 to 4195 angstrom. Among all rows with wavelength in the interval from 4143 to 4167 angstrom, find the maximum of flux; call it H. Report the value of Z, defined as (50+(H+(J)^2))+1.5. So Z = 1083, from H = 33.2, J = 31.6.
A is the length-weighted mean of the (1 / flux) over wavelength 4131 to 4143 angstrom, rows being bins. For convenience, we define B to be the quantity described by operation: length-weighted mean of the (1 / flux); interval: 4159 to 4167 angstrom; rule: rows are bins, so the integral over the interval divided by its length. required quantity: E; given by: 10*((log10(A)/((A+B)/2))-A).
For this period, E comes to -414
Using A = 0.0377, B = 0.0311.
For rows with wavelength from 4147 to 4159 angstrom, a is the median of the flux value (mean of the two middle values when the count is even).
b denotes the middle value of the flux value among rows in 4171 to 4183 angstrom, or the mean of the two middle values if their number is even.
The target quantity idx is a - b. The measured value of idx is -0.1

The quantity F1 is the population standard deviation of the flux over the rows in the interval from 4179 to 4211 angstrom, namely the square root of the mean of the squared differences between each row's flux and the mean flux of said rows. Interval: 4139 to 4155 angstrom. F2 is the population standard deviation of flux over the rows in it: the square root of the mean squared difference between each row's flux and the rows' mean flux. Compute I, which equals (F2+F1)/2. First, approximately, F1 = 3.1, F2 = 5.2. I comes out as 4.2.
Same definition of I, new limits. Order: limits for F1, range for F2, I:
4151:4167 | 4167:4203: 2.7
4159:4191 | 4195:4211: 3.1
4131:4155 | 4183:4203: 3.9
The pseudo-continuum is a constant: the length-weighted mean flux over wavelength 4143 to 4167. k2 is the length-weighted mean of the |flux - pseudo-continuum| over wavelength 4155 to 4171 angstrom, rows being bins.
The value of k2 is 3.2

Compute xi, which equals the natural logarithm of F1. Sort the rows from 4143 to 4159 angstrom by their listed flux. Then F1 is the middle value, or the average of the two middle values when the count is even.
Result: 3.28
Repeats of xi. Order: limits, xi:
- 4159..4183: 3.38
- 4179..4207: 3.31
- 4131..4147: 3.23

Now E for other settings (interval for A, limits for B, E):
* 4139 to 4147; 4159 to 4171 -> -342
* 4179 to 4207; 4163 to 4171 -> -413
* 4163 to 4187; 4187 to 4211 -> -405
